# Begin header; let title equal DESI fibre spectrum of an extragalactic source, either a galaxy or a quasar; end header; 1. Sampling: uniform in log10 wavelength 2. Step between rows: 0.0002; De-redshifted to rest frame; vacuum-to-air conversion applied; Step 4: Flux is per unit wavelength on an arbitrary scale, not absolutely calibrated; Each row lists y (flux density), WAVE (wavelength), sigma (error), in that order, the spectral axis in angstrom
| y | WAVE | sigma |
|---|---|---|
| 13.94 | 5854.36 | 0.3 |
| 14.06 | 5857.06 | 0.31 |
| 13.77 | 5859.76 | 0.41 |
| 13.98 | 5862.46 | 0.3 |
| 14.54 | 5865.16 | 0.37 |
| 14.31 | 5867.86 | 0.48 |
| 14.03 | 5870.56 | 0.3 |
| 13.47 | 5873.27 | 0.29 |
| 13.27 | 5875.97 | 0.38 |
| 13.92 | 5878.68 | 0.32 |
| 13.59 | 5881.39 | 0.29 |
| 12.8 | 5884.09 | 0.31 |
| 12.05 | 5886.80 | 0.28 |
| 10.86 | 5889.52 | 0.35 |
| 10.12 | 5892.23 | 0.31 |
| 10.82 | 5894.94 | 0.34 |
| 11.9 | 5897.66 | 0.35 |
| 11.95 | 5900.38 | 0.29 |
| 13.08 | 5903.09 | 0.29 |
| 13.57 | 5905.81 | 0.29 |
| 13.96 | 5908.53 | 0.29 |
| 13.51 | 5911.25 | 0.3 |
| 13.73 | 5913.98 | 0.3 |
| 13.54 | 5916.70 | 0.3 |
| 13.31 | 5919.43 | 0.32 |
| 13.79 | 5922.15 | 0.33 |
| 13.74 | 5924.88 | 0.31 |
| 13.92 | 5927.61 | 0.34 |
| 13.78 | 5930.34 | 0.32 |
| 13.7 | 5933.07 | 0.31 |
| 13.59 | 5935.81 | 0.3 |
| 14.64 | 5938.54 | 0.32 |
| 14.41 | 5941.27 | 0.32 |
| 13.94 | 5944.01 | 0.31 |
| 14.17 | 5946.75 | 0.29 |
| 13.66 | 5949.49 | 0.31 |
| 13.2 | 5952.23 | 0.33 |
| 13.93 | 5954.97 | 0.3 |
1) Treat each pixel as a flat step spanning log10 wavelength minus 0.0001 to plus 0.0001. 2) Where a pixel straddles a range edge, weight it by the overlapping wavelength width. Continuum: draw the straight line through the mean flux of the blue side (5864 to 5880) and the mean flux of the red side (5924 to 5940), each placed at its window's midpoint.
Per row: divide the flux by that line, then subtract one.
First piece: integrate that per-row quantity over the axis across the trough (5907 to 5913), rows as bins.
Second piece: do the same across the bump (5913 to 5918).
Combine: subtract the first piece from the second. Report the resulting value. 0.0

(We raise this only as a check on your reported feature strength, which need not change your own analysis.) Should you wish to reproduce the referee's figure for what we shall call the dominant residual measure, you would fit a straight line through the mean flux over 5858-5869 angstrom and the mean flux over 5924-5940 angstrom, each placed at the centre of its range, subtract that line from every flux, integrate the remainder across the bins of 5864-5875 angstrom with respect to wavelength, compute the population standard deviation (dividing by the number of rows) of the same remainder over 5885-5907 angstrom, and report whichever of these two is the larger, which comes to 1.1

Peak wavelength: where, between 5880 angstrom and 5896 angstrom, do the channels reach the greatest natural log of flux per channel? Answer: 5881.39 angstrom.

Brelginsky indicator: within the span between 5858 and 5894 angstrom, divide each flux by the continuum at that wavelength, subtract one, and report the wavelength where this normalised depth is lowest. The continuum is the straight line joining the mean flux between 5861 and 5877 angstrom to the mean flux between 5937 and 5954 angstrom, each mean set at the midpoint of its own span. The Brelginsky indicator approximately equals 5892.23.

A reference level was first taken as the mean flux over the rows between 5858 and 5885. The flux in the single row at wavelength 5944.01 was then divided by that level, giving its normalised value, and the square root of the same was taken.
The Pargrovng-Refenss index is 1.01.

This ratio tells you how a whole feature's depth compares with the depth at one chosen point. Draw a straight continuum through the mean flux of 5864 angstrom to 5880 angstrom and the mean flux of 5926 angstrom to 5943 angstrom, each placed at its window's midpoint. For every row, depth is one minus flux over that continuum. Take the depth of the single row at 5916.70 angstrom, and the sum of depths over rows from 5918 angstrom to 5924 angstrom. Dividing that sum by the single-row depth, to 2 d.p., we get 1.98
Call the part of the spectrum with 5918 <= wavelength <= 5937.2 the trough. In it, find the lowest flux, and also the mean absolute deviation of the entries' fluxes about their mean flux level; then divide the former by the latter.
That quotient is 97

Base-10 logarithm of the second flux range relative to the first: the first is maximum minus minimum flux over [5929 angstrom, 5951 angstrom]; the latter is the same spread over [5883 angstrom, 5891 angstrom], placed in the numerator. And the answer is 0.3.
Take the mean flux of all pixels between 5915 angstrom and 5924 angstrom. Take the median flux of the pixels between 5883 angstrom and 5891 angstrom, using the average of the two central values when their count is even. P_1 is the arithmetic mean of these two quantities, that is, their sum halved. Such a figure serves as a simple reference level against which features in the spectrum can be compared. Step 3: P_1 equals 12.8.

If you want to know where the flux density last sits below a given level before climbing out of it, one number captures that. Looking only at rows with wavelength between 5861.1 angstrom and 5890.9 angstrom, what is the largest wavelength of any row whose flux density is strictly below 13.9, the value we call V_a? 5889.52 angstrom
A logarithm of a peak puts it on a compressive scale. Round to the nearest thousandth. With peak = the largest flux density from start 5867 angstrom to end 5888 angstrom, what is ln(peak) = 2.661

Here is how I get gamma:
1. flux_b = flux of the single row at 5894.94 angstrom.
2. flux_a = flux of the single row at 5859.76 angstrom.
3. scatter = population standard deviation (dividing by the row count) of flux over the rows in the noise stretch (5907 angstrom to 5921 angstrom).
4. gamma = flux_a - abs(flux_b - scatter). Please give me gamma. 3.2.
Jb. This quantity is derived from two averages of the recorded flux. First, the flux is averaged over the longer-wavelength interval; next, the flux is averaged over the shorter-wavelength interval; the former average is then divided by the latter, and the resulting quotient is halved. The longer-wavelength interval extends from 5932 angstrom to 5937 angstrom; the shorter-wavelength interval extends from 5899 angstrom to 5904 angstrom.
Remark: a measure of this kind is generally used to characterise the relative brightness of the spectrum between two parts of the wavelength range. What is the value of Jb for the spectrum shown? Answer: 0.55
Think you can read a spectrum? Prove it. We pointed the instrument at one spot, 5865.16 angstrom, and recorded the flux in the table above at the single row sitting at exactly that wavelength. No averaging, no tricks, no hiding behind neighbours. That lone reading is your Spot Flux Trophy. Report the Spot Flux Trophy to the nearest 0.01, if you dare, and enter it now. 14.54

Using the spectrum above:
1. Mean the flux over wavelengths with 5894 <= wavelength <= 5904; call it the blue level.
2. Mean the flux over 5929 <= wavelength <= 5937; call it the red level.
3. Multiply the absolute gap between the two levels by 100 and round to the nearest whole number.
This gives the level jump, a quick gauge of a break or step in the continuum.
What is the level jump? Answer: 175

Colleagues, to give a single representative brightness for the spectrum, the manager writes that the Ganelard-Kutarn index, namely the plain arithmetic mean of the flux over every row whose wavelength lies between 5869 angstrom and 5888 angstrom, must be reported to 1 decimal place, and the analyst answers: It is 13.3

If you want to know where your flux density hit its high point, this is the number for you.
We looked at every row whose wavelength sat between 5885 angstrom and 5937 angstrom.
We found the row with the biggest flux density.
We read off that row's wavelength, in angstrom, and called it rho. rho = 5908.53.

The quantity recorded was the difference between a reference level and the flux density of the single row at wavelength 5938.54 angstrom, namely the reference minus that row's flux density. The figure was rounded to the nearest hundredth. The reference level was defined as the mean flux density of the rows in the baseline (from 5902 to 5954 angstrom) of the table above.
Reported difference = -0.89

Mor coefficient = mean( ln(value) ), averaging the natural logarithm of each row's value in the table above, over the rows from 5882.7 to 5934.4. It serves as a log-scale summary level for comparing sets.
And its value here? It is 2.55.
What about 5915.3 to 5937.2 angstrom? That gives 2.62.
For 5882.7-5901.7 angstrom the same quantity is 2.44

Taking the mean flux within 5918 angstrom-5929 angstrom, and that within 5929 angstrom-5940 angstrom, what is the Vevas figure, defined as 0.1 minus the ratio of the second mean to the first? -0.92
